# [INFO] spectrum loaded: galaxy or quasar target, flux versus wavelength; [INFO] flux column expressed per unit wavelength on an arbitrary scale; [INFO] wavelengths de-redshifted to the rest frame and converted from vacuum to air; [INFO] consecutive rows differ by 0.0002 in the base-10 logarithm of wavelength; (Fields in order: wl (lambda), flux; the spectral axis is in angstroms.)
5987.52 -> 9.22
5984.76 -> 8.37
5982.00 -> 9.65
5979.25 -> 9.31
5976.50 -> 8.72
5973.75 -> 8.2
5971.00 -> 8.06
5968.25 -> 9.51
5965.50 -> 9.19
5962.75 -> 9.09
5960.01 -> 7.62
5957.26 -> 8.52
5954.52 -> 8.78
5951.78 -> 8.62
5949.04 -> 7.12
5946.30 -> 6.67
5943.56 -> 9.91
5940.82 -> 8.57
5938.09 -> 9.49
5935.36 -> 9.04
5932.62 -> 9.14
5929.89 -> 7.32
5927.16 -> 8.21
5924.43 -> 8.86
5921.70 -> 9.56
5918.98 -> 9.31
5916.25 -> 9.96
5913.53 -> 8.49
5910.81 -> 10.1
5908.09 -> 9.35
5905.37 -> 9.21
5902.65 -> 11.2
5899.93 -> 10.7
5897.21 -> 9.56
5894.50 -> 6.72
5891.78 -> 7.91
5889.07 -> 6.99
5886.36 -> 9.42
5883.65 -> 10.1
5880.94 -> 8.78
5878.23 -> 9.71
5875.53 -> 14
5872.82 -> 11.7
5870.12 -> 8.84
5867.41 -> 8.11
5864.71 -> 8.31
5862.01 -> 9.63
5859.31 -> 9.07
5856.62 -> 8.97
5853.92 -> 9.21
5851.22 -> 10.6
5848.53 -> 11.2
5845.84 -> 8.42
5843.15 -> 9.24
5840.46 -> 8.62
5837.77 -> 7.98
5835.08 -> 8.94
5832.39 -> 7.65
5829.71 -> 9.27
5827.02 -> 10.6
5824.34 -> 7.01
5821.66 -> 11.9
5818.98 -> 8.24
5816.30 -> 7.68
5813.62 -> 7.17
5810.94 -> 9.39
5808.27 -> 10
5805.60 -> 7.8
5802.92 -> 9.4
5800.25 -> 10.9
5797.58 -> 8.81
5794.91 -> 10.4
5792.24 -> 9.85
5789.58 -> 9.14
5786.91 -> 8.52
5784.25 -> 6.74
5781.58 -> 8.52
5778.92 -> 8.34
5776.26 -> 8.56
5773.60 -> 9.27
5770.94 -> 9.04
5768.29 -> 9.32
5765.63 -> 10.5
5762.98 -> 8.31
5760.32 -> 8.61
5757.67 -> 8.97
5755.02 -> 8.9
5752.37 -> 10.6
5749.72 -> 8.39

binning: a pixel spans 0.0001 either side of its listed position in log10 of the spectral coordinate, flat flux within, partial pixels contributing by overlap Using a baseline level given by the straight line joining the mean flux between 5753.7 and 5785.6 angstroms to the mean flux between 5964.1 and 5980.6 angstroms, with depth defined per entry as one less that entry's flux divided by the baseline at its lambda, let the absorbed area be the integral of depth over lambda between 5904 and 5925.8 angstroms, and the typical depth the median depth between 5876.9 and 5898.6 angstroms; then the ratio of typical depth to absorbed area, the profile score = 0.025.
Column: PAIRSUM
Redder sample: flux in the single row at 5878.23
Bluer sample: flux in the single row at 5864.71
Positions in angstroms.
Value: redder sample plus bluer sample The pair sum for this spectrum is 18.0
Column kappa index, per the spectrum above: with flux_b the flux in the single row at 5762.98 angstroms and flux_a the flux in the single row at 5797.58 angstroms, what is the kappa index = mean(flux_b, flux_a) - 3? 5.6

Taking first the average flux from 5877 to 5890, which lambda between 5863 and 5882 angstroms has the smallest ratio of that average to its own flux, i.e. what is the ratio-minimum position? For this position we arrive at 5875.53 angstroms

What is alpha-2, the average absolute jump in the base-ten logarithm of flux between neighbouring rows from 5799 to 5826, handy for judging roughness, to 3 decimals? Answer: 0.094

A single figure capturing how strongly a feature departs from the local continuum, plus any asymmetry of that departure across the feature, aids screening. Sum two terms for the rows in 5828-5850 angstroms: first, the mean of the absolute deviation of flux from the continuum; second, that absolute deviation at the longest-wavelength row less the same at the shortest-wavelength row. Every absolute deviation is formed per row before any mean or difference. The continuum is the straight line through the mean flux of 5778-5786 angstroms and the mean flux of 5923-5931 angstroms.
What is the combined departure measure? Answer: 2.9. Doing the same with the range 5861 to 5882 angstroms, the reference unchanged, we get 1.0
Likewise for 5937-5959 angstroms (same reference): -0.1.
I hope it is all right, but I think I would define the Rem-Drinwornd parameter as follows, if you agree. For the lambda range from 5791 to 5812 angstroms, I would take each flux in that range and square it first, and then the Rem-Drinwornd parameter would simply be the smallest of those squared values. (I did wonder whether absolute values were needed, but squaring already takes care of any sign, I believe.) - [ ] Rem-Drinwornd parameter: 60.8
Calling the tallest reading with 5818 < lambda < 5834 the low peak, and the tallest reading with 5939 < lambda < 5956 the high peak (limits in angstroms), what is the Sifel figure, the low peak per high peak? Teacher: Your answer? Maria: 1.20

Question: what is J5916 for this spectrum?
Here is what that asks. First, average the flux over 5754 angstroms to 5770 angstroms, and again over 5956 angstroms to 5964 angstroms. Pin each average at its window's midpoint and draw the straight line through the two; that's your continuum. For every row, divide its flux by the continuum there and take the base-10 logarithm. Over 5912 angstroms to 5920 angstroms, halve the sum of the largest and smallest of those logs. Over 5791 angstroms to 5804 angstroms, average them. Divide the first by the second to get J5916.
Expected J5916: 0.8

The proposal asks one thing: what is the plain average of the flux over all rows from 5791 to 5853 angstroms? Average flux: 9.18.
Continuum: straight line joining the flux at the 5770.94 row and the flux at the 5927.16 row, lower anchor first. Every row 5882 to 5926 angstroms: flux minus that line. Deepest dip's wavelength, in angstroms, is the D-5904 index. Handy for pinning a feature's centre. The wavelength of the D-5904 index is 5894.50 angstroms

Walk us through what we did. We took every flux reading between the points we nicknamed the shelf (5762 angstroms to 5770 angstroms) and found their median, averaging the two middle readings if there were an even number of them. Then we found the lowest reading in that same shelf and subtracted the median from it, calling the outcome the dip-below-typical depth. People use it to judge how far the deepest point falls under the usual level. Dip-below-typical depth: -1.0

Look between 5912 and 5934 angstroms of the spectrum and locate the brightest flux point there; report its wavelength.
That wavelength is 5916.25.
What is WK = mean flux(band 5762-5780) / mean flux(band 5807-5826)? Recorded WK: 1.03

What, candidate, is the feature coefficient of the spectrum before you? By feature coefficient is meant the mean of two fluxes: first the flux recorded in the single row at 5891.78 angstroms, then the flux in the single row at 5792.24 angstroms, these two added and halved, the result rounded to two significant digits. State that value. 8.9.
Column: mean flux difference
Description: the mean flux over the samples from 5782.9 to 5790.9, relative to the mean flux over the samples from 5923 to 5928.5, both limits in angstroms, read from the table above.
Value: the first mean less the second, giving -0.4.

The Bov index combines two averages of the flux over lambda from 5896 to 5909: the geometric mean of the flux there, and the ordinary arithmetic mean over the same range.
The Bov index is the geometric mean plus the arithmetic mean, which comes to 20.0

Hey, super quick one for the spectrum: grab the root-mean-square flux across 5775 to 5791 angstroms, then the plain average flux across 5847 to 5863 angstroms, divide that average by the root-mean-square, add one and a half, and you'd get 2.67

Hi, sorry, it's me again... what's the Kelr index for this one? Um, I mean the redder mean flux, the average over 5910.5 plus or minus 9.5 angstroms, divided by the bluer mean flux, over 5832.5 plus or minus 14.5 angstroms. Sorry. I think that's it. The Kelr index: 1.09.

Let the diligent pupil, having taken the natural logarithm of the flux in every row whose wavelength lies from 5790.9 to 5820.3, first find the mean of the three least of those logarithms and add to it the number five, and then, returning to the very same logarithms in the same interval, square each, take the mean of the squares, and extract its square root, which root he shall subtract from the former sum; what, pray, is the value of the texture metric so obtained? 4.82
